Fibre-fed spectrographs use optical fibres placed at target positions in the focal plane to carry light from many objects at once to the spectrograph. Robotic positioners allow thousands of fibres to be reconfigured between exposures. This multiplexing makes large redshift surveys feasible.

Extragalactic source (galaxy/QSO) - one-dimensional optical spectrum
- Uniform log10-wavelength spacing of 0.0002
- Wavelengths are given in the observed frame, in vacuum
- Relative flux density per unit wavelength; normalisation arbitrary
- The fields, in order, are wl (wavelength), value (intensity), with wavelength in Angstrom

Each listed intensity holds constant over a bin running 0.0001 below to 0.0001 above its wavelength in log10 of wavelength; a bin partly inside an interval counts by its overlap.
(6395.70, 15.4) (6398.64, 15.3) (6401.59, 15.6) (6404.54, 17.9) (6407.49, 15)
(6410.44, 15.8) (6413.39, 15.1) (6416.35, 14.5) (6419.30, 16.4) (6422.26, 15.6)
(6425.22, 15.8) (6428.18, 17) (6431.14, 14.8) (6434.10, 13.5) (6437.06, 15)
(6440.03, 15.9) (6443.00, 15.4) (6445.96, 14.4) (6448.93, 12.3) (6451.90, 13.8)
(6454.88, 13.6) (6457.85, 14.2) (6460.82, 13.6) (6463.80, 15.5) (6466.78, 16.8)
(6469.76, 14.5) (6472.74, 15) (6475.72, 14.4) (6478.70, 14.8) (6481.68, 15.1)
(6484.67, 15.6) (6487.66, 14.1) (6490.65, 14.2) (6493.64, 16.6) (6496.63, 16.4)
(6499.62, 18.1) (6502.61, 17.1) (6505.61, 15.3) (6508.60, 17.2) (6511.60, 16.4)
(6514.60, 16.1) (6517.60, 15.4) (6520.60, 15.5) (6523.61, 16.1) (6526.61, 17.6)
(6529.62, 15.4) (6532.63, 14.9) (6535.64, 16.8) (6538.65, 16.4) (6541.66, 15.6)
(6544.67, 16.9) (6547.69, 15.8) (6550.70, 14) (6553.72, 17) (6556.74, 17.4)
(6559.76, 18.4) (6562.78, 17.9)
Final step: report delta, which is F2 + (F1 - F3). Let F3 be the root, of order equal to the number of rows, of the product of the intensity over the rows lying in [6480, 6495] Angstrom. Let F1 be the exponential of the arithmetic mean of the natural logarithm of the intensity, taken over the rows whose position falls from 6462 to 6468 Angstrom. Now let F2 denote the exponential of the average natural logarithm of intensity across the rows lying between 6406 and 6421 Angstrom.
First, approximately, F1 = 16.1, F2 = 15.3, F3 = 15.1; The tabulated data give 16.4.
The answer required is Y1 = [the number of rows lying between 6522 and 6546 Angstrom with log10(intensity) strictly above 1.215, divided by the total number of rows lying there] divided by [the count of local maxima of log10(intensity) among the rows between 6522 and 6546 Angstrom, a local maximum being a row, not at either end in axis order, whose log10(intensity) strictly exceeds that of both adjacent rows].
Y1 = 0.19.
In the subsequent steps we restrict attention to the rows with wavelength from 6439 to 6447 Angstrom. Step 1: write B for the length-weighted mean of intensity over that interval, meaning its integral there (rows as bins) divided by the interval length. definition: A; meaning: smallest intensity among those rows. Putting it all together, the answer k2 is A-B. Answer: -0.8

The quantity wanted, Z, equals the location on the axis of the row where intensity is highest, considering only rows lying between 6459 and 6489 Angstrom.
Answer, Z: 6466.78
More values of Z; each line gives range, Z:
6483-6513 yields 6499.62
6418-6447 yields 6428.18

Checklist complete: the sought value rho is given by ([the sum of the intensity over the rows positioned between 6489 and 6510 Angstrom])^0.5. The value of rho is 10.7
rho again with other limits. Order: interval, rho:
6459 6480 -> 10.2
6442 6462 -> 9.9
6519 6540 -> 10.6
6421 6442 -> 10.4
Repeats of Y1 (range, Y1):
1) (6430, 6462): 0.00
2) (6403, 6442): 0.05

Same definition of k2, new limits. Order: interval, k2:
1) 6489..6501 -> -2.1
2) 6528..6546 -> -1.1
